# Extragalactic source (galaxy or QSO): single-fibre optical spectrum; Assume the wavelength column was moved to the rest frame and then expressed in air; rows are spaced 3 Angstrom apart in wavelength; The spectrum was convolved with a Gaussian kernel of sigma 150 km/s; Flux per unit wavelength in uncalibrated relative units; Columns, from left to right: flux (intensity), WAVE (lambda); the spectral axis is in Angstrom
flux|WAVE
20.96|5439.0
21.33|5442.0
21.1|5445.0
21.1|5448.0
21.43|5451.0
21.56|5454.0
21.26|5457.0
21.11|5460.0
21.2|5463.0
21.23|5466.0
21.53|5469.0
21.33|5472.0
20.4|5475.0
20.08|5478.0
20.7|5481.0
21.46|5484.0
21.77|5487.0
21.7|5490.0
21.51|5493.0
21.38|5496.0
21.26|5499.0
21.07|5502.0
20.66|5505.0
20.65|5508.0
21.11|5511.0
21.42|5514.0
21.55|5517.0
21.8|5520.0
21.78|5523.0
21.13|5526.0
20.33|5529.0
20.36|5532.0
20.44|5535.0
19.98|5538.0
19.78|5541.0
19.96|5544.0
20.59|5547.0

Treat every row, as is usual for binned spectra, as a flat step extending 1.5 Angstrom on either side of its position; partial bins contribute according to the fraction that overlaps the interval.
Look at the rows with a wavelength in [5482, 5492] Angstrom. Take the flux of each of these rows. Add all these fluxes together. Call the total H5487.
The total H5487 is 64.9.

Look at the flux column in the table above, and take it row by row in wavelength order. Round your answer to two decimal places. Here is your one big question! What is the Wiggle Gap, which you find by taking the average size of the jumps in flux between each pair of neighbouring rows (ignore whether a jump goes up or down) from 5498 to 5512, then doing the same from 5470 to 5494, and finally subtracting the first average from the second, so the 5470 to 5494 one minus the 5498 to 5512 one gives 0.19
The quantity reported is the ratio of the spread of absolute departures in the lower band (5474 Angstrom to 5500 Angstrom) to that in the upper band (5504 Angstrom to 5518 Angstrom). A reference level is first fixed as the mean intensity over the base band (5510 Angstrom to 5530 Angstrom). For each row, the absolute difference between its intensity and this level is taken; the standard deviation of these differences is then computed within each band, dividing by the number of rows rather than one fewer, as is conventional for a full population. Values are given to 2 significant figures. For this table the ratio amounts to 1.6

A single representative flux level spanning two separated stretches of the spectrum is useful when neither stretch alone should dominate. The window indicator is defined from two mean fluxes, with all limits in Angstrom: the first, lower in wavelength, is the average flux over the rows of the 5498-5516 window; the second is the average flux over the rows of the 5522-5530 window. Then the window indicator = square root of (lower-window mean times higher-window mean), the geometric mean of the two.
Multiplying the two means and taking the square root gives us 21.1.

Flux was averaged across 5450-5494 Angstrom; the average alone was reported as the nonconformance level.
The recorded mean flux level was 21.2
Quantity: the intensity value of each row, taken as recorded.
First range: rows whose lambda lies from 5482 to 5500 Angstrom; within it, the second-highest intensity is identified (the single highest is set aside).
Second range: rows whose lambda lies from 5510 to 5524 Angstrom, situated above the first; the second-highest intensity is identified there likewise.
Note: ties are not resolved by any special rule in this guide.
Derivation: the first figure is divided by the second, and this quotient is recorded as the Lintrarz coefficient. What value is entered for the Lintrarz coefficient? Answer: 1.00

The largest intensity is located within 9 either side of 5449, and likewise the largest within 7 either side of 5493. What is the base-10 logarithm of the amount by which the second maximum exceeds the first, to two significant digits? -0.68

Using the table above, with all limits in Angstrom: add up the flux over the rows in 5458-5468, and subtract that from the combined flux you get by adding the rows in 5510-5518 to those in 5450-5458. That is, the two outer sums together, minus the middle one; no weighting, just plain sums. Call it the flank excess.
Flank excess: 64.8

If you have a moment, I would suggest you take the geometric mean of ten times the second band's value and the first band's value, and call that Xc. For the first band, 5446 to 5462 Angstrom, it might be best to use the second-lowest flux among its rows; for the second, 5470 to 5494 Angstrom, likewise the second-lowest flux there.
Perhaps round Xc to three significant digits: 65.6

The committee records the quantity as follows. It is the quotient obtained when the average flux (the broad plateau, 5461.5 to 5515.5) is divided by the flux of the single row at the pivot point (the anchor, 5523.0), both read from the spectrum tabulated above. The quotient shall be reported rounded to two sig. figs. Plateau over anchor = 0.97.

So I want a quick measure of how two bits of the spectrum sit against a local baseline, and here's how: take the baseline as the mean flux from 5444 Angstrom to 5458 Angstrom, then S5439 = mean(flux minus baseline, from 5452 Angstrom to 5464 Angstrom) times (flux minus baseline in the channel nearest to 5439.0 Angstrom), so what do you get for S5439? 0.002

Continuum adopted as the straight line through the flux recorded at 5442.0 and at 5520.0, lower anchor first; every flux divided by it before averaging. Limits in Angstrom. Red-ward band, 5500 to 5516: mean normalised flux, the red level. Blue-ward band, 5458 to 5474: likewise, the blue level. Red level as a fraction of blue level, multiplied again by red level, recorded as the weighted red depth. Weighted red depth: 0.94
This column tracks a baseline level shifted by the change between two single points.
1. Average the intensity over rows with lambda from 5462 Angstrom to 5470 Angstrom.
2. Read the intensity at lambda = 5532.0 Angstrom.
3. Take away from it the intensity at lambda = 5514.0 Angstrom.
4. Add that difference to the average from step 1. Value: 20.3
